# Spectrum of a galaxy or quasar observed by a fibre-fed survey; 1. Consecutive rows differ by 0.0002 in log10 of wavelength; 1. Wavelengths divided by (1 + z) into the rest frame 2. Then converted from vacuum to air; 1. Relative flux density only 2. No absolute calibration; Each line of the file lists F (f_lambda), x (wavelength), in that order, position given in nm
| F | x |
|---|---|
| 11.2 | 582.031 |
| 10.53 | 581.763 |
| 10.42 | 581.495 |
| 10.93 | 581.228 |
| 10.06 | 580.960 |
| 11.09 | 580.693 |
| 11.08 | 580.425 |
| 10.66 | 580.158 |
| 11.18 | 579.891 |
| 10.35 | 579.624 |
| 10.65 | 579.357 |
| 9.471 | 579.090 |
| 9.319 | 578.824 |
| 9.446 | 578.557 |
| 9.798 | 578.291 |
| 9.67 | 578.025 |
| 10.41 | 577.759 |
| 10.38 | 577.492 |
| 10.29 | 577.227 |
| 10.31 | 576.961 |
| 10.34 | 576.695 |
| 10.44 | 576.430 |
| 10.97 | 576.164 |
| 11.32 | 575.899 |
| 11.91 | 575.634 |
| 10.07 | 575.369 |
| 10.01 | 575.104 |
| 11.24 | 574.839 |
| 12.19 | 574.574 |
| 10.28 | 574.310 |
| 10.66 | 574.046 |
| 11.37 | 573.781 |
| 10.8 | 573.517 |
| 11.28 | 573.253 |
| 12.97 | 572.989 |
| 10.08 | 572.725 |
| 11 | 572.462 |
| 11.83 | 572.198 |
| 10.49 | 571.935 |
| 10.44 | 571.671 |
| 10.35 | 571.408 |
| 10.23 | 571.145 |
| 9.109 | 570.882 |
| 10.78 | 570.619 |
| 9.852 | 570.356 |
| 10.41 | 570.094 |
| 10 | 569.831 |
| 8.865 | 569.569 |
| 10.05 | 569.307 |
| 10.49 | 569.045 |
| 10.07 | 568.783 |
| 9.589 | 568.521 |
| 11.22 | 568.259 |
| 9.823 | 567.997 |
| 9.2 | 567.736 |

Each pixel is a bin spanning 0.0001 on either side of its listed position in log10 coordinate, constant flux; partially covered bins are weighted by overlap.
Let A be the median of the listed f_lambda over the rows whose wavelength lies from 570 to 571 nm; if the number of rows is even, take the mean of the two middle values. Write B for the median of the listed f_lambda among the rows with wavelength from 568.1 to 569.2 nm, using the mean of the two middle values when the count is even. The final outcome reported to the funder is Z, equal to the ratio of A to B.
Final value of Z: 0.99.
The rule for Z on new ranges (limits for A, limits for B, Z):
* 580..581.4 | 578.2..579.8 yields 1.13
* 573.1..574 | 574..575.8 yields 1.06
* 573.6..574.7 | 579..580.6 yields 1.03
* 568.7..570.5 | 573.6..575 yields 0.89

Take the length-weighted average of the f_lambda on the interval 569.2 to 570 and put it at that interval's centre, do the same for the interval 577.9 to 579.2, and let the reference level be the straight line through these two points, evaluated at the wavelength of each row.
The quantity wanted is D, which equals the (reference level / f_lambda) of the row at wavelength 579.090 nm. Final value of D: 1.01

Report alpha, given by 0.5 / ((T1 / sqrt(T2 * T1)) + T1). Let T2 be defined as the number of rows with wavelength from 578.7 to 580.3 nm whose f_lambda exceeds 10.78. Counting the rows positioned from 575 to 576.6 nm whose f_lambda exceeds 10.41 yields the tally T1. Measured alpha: 0.08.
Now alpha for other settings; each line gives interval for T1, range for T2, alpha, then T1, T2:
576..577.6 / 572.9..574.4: 0.18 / 2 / 4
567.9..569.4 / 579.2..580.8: 0.18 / 2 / 3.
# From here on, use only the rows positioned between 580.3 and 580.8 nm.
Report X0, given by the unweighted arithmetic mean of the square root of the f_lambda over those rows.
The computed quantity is 3.33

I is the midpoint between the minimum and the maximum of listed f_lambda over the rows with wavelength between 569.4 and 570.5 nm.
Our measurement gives 9.6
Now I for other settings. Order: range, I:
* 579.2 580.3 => 10.8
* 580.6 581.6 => 10.6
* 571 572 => 10.4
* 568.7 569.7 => 9.7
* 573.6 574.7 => 11.2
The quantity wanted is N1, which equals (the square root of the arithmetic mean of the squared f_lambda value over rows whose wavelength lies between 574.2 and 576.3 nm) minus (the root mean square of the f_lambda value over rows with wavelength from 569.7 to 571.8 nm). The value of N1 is 0.9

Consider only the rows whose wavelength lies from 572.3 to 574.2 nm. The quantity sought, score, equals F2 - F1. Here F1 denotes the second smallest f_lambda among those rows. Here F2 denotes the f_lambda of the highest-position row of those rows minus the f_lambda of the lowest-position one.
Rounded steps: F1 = 10.66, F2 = -0.3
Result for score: -11.0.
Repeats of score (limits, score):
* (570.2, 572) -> -9.2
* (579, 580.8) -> -8.7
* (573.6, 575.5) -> -11.4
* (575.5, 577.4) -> -11.9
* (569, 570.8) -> -9.6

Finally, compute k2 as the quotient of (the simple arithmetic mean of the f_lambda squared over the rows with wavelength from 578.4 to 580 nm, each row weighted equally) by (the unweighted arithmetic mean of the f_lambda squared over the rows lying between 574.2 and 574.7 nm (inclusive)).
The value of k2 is 0.80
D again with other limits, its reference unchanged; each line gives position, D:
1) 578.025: 0.99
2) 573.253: 0.85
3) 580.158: 0.89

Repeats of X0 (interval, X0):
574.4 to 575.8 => 3.33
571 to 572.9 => 3.26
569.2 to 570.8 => 3.16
